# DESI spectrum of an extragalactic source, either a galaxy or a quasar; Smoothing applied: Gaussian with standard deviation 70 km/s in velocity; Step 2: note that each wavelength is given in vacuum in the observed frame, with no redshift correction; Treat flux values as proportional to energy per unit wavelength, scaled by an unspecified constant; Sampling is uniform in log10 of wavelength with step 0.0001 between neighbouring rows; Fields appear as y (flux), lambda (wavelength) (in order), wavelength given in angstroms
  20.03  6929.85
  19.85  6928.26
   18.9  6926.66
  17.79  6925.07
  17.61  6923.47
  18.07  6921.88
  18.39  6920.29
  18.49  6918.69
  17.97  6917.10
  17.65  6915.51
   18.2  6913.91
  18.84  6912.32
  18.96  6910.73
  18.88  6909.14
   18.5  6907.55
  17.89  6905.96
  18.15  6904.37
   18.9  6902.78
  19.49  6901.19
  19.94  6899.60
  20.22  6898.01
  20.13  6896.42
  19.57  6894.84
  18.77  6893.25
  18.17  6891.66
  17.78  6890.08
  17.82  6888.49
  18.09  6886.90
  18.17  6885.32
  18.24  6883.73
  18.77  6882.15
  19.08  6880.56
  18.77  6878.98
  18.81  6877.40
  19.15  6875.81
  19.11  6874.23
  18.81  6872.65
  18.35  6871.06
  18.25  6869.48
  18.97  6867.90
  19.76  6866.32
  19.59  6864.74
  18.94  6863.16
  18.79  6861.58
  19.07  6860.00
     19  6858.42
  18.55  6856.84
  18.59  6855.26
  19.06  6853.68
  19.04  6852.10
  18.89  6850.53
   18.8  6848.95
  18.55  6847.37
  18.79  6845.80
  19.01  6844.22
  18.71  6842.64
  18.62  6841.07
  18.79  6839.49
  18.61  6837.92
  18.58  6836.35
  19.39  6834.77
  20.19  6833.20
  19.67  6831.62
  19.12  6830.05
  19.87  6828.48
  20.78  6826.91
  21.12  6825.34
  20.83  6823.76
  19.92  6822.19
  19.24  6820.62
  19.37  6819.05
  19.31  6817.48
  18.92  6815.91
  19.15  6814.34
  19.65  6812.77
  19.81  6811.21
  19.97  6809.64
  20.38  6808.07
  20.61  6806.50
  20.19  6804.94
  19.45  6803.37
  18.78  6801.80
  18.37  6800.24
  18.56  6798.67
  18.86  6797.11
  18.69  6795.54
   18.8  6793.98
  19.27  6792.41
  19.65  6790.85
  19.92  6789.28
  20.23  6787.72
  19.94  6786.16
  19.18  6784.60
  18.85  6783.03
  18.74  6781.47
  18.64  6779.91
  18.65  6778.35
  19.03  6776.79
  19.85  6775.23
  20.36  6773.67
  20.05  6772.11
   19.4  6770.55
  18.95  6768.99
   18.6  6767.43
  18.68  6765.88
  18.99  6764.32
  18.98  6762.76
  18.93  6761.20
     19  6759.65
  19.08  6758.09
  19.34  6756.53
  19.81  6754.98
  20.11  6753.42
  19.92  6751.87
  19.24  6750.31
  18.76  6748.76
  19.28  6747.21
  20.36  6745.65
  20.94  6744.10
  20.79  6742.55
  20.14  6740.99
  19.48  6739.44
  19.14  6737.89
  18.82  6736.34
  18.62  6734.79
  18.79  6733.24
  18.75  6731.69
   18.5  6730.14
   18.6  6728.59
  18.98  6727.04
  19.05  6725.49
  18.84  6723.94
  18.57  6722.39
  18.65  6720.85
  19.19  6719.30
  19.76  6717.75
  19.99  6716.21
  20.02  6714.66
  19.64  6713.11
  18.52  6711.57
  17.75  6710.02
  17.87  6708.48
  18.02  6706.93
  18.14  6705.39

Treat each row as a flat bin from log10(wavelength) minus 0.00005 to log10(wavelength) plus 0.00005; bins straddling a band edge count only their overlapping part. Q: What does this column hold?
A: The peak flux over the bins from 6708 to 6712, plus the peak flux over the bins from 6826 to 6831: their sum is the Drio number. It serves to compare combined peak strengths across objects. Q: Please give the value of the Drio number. 39.3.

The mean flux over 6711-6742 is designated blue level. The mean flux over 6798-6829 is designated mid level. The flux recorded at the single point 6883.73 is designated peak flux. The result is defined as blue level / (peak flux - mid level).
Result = -13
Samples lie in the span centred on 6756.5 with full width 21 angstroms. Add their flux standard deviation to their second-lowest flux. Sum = 19.2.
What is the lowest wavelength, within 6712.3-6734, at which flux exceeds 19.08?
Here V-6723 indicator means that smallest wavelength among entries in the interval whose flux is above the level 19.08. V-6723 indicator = 6713.11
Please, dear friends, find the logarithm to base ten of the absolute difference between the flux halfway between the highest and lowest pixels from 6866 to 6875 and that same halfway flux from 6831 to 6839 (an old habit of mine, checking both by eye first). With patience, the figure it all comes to -0.42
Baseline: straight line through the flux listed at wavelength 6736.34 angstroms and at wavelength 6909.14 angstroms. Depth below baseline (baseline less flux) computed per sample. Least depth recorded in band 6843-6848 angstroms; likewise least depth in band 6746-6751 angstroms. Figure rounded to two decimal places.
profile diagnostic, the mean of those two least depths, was -0.30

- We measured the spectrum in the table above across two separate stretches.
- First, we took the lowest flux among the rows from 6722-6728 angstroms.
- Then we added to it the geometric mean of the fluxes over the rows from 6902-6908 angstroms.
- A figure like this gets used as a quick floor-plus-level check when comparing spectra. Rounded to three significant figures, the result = 36.9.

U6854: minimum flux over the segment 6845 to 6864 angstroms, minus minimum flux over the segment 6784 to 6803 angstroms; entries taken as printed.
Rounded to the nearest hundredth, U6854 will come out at 0.18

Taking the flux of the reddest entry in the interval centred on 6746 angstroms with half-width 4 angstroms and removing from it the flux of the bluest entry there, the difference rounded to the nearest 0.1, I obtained -2.0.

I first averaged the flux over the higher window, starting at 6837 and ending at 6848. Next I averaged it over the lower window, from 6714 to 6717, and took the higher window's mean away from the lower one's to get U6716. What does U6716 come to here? 1.3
